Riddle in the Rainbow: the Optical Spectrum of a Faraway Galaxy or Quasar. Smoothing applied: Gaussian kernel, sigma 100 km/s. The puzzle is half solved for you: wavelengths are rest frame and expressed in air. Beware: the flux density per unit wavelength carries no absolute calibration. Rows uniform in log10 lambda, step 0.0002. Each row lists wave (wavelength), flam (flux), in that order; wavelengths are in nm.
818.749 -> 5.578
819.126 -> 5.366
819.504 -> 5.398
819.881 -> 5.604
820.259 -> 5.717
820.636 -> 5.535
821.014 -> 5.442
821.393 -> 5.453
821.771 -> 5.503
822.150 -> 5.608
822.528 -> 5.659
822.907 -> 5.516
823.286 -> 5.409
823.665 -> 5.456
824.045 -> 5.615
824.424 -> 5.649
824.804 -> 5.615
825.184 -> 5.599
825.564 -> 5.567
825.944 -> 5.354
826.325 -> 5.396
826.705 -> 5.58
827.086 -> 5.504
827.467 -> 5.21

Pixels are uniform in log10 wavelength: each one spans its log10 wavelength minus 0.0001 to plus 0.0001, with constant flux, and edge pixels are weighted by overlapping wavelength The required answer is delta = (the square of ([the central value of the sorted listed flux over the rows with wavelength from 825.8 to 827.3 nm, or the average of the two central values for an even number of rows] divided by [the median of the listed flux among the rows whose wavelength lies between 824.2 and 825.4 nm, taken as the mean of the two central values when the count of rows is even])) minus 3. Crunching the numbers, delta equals -2.06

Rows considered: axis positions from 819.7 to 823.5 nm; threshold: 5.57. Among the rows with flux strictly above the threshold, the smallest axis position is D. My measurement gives 819.881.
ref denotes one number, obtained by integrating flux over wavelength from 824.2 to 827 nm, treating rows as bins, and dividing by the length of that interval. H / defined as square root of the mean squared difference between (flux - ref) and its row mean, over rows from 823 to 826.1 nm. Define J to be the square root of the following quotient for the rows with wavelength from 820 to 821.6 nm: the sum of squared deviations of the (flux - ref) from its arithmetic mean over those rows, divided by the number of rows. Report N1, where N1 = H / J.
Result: 0.94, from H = 0.104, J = 0.110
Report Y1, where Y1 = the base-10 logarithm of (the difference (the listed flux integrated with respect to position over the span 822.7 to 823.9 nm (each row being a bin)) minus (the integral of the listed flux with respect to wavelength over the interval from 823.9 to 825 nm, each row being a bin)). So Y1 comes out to -0.43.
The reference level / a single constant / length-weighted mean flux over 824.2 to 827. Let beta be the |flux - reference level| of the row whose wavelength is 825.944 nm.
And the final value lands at 0.18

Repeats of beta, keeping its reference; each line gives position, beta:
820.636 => 0.00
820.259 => 0.18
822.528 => 0.12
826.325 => 0.14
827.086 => 0.03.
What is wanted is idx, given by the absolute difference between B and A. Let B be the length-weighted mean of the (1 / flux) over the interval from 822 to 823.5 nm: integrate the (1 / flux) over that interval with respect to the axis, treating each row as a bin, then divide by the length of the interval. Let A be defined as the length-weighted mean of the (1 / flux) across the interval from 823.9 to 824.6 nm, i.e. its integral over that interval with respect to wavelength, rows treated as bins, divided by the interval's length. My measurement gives 0.0028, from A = 0.178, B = 0.181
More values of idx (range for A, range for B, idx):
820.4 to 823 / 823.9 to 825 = 0.0030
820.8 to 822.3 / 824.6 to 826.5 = 0.0002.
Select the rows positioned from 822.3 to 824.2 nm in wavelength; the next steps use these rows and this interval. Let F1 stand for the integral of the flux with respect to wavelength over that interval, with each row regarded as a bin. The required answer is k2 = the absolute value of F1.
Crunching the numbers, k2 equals 11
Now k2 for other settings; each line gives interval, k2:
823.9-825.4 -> 8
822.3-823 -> 4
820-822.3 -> 13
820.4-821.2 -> 4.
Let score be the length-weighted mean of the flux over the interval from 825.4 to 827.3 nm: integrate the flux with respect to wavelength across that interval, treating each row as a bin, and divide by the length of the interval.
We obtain 5.48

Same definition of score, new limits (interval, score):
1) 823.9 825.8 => 5.60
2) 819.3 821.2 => 5.54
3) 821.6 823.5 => 5.54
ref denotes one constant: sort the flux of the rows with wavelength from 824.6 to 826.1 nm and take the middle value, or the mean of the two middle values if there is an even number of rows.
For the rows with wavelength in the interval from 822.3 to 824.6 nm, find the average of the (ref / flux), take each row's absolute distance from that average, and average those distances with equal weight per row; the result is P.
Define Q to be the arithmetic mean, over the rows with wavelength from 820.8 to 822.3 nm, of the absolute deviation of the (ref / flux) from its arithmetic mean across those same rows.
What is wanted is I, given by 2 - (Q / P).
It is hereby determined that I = 1.4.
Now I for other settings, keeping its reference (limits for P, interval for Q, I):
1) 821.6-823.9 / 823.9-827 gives 0.8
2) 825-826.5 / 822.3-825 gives 1.2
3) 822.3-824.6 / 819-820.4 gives 0.4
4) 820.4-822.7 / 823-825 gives 0.6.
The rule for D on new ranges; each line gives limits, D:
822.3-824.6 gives 822.528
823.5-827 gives 824.045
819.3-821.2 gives 819.881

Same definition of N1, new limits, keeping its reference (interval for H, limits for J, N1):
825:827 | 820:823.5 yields 1.05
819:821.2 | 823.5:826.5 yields 1.16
